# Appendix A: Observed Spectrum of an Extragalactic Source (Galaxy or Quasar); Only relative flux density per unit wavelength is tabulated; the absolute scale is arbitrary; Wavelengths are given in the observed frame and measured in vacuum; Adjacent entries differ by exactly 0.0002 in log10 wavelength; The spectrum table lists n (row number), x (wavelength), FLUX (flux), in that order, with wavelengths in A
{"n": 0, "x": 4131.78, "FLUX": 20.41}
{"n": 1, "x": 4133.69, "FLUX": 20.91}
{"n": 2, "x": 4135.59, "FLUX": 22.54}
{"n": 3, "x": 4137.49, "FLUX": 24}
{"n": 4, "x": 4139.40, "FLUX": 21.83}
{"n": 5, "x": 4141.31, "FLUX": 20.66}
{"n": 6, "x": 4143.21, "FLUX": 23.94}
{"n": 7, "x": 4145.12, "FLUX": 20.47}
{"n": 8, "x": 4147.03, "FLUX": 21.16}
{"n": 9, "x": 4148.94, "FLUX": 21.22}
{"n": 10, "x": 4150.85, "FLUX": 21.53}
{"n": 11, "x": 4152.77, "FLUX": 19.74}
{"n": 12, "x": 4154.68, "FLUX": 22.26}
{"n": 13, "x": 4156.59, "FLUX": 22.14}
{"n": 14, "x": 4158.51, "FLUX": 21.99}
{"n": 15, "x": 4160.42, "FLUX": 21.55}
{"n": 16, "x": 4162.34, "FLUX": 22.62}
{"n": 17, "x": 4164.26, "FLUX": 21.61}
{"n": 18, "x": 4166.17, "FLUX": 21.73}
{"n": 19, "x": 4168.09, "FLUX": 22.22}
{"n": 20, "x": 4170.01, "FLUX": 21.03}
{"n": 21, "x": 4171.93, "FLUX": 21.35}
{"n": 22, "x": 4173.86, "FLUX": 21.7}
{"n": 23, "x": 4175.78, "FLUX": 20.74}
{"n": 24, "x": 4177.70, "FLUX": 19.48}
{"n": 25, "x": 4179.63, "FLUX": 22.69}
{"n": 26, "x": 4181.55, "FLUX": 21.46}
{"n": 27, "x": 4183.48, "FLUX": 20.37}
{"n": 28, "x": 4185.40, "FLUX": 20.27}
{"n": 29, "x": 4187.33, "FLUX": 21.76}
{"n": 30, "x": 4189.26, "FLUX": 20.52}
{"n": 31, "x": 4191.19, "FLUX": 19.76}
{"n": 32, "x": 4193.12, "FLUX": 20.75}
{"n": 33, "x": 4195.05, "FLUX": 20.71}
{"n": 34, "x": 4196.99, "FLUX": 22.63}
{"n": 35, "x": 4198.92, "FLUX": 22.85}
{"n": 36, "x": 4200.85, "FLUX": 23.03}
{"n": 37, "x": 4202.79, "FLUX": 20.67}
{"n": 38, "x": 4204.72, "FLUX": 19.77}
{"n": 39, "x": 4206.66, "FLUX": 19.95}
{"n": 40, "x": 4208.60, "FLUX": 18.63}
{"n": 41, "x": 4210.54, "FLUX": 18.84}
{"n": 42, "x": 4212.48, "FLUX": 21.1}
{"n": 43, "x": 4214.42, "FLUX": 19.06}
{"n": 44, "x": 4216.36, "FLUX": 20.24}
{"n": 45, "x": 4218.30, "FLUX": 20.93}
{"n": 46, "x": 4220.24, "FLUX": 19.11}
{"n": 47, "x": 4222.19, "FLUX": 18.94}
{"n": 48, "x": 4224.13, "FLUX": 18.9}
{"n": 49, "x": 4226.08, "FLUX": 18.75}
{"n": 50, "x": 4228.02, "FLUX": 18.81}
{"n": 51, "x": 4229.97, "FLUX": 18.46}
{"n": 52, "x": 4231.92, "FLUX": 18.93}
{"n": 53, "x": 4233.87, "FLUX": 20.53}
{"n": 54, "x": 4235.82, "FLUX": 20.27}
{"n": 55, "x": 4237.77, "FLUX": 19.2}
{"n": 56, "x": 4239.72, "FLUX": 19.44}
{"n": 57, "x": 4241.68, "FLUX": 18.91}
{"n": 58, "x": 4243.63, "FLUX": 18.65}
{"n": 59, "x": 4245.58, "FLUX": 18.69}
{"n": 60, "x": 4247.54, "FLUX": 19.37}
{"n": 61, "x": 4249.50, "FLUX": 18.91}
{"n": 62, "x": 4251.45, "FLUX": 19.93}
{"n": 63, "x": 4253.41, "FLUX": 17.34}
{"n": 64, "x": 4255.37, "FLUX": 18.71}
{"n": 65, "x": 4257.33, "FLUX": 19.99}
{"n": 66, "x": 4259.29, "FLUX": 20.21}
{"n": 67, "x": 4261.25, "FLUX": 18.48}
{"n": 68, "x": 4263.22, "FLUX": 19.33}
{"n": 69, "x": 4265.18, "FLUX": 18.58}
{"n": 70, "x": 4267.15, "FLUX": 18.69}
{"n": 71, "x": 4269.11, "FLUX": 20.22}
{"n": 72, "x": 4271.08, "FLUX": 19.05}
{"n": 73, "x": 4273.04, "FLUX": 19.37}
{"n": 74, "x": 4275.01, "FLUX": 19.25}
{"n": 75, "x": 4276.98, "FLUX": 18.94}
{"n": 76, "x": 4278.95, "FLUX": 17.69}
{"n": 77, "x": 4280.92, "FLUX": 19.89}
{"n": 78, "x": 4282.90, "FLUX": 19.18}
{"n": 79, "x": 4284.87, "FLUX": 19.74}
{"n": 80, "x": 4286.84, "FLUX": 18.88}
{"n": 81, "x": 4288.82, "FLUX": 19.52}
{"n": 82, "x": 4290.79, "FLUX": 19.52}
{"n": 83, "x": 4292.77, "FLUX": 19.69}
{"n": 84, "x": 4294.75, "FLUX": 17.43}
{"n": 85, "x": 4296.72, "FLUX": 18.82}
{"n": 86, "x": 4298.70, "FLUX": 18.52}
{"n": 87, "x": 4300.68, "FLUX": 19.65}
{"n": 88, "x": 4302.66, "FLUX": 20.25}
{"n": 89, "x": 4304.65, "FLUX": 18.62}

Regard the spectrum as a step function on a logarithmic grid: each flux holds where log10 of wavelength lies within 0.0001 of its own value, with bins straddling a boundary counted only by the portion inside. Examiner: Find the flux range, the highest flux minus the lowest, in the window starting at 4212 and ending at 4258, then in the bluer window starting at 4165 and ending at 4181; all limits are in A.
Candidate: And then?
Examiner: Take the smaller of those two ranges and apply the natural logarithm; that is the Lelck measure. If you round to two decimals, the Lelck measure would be 1.17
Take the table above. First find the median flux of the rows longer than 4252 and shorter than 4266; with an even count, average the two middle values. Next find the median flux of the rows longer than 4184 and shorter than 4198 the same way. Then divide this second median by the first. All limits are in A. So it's 1.11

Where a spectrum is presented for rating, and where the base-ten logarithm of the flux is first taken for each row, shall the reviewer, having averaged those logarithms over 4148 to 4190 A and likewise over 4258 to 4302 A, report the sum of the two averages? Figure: 2.61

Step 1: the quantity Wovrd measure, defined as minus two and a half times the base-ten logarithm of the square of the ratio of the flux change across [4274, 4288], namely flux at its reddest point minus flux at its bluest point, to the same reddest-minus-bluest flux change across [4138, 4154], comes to 4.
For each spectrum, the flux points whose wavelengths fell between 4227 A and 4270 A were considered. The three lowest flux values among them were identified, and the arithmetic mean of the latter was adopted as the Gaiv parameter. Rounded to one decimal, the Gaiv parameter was 18.1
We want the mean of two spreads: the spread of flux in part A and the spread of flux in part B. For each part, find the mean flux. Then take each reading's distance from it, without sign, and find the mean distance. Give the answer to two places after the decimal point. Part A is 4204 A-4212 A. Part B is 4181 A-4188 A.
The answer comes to 0.60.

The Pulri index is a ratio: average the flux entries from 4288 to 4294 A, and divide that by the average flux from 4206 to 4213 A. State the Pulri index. 1.00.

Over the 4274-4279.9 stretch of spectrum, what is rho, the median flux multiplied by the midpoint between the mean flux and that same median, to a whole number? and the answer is 356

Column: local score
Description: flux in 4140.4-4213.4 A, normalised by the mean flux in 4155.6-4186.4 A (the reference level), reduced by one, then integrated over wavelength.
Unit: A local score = -0.9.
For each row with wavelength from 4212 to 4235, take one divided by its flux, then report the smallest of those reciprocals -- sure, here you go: 0.0474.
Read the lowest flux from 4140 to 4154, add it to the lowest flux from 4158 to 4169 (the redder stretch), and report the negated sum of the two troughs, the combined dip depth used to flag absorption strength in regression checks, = -41.3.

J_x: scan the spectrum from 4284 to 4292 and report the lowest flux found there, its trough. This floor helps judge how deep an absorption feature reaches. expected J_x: 18.88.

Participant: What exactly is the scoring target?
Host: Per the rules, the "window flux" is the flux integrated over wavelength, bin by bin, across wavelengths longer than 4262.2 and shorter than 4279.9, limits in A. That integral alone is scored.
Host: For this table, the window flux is 337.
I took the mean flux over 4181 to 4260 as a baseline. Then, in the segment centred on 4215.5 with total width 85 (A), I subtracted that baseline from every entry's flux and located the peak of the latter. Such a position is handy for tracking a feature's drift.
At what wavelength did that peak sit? 4200.85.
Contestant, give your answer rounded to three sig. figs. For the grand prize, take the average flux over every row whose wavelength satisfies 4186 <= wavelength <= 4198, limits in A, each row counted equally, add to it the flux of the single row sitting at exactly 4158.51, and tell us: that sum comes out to 43.0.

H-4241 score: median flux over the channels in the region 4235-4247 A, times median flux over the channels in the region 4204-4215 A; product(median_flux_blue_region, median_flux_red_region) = 370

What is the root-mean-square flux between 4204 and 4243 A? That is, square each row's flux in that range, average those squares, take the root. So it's 19.5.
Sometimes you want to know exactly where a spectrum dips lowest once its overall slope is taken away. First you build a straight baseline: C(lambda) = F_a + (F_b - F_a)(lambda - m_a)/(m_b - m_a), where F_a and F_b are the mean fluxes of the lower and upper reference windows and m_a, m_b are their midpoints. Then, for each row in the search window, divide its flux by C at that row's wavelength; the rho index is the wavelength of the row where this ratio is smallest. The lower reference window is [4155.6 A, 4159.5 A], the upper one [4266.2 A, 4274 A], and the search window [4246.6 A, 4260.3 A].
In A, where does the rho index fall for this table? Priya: 4253.41 A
